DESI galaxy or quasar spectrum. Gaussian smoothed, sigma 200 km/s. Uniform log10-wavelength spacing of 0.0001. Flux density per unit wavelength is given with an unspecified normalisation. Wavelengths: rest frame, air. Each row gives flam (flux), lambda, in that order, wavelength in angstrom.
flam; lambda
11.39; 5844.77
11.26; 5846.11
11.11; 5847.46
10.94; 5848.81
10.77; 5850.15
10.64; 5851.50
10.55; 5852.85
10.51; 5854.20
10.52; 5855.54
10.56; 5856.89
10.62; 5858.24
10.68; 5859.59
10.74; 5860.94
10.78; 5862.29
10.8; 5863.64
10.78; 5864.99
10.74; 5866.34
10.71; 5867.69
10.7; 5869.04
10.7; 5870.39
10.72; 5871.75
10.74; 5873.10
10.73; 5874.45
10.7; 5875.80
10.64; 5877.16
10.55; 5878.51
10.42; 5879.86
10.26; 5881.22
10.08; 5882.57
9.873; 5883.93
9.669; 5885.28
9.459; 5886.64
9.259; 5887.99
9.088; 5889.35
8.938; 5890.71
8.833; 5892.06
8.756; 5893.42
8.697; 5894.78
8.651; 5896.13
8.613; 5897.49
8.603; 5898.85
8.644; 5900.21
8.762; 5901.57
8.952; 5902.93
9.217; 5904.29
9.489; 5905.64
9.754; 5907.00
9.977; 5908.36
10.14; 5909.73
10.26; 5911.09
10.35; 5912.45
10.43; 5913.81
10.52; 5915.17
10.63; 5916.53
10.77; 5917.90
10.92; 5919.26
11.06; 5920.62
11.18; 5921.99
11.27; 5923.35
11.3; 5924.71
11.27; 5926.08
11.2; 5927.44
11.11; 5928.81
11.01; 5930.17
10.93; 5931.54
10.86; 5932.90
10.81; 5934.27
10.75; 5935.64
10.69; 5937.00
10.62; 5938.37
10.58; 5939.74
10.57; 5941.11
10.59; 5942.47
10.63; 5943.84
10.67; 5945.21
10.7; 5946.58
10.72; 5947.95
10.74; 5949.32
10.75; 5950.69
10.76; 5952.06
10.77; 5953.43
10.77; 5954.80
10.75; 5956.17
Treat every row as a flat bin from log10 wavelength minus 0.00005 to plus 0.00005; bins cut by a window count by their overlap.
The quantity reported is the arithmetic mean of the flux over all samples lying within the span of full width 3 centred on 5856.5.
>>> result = 10.5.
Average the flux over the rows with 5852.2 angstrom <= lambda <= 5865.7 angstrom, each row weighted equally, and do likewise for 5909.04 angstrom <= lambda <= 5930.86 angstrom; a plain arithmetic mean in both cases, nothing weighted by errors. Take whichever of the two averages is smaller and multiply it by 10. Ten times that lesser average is 107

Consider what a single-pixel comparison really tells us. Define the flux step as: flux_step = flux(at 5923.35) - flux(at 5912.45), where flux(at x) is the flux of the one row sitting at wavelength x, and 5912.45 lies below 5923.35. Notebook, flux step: 0.9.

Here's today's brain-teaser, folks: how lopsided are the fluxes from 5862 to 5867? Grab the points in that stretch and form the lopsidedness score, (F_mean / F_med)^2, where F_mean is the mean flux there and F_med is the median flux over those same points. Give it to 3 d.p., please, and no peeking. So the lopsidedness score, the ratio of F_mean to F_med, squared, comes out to 0.999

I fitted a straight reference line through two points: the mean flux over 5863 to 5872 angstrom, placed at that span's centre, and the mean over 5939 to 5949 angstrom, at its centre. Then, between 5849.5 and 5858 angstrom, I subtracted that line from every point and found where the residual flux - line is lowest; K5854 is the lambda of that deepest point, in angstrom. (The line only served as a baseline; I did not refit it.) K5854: 5854.20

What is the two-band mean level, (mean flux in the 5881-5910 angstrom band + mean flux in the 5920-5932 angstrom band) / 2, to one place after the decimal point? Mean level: 10.2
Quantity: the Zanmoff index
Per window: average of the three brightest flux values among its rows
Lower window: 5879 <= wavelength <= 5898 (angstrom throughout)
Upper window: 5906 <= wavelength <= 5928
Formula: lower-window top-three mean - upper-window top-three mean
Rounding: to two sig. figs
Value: -1.0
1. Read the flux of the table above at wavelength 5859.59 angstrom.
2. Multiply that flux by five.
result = 53.4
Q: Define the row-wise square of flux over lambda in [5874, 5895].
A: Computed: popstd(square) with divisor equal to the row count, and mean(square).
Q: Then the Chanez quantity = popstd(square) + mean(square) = 110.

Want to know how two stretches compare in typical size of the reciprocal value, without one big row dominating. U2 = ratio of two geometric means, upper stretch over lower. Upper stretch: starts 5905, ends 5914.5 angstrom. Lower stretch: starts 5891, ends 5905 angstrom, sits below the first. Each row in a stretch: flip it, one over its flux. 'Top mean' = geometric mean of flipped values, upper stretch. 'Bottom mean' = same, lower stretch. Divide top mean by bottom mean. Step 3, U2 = 0.87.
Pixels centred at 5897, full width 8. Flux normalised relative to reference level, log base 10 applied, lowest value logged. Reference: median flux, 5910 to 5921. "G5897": -0.09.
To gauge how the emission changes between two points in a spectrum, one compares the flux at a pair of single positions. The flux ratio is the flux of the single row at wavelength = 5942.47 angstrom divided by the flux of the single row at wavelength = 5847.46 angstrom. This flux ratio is 0.95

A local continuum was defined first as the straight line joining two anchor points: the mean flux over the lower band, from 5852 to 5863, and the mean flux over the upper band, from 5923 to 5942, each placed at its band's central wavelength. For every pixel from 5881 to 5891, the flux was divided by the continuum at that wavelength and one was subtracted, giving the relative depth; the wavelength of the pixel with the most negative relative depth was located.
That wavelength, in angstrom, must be 5890.71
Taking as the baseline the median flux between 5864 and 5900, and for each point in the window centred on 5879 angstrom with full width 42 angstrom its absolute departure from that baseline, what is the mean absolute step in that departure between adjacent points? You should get 0.076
